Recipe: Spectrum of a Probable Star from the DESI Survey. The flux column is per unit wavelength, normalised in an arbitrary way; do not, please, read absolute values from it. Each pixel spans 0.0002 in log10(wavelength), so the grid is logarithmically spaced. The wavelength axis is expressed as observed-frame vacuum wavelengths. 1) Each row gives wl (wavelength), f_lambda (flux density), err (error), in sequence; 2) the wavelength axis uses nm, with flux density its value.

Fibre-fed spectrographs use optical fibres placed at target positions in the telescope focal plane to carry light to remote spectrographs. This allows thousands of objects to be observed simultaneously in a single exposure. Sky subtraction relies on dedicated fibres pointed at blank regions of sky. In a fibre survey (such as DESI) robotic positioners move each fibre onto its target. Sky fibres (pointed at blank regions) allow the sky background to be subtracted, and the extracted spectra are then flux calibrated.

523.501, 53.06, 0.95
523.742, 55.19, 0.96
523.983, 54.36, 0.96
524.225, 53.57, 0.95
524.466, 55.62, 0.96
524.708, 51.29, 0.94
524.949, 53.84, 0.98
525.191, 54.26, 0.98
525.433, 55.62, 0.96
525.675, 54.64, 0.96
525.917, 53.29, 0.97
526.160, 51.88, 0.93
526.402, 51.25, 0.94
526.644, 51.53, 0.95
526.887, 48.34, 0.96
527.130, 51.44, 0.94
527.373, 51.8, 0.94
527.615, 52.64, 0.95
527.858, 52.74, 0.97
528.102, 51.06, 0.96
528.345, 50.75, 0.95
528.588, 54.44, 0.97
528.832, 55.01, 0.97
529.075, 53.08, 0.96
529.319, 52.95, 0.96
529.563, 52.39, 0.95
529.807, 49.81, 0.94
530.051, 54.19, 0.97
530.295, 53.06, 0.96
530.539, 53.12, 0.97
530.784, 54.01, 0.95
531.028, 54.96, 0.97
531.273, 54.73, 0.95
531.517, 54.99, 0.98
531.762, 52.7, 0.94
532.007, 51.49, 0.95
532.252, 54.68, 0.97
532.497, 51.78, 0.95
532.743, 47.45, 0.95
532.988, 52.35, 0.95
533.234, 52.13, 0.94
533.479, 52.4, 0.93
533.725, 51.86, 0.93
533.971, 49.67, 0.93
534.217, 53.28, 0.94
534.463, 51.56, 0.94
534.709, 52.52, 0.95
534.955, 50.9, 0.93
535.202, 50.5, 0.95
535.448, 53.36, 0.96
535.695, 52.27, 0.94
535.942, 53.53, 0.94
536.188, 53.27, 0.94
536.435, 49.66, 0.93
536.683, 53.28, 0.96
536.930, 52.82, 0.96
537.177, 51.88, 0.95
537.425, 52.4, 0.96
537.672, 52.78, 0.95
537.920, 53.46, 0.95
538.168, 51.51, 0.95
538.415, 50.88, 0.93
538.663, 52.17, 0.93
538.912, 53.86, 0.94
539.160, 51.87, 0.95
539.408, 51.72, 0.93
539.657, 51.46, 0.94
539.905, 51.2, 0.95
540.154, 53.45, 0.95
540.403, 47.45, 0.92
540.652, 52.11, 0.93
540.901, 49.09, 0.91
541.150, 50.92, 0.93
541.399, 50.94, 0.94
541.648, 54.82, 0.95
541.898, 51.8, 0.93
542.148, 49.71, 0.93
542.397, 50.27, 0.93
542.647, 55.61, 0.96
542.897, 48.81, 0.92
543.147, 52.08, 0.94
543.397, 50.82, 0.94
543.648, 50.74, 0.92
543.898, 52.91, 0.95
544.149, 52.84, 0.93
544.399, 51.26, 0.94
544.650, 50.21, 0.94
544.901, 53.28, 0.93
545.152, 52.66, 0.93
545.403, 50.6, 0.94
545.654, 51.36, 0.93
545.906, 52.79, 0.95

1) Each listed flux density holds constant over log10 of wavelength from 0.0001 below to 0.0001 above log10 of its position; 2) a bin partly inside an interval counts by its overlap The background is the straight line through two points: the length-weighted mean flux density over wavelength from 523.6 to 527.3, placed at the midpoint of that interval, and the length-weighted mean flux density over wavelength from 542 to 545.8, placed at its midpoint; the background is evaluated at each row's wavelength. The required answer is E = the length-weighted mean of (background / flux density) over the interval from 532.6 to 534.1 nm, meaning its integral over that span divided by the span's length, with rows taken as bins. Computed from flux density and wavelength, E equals 1.03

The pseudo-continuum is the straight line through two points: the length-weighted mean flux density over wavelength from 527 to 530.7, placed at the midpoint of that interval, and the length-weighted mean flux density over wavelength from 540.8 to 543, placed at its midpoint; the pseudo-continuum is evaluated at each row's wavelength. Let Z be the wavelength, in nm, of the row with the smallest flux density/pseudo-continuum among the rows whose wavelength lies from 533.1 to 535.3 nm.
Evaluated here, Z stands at 533.971 nm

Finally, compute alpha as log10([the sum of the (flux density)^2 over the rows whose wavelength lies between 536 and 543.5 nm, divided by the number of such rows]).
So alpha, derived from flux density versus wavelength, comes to 3.43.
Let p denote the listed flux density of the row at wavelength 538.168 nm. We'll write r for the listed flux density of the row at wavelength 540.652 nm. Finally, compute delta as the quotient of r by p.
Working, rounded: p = 51.51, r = 52.11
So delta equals 1.01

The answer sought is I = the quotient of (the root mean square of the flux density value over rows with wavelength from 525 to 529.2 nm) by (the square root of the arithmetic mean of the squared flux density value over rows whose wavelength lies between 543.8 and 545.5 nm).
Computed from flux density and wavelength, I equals 1.01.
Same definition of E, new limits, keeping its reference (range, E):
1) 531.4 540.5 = 1.00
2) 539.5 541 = 1.02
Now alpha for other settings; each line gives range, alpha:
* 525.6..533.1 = 3.44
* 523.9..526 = 3.47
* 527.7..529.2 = 3.45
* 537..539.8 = 3.44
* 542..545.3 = 3.43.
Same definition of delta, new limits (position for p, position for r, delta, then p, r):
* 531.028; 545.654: 0.93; 54.96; 51.36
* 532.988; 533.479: 1.00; 52.35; 52.4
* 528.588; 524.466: 1.02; 54.44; 55.62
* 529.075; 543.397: 0.96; 53.08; 50.82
